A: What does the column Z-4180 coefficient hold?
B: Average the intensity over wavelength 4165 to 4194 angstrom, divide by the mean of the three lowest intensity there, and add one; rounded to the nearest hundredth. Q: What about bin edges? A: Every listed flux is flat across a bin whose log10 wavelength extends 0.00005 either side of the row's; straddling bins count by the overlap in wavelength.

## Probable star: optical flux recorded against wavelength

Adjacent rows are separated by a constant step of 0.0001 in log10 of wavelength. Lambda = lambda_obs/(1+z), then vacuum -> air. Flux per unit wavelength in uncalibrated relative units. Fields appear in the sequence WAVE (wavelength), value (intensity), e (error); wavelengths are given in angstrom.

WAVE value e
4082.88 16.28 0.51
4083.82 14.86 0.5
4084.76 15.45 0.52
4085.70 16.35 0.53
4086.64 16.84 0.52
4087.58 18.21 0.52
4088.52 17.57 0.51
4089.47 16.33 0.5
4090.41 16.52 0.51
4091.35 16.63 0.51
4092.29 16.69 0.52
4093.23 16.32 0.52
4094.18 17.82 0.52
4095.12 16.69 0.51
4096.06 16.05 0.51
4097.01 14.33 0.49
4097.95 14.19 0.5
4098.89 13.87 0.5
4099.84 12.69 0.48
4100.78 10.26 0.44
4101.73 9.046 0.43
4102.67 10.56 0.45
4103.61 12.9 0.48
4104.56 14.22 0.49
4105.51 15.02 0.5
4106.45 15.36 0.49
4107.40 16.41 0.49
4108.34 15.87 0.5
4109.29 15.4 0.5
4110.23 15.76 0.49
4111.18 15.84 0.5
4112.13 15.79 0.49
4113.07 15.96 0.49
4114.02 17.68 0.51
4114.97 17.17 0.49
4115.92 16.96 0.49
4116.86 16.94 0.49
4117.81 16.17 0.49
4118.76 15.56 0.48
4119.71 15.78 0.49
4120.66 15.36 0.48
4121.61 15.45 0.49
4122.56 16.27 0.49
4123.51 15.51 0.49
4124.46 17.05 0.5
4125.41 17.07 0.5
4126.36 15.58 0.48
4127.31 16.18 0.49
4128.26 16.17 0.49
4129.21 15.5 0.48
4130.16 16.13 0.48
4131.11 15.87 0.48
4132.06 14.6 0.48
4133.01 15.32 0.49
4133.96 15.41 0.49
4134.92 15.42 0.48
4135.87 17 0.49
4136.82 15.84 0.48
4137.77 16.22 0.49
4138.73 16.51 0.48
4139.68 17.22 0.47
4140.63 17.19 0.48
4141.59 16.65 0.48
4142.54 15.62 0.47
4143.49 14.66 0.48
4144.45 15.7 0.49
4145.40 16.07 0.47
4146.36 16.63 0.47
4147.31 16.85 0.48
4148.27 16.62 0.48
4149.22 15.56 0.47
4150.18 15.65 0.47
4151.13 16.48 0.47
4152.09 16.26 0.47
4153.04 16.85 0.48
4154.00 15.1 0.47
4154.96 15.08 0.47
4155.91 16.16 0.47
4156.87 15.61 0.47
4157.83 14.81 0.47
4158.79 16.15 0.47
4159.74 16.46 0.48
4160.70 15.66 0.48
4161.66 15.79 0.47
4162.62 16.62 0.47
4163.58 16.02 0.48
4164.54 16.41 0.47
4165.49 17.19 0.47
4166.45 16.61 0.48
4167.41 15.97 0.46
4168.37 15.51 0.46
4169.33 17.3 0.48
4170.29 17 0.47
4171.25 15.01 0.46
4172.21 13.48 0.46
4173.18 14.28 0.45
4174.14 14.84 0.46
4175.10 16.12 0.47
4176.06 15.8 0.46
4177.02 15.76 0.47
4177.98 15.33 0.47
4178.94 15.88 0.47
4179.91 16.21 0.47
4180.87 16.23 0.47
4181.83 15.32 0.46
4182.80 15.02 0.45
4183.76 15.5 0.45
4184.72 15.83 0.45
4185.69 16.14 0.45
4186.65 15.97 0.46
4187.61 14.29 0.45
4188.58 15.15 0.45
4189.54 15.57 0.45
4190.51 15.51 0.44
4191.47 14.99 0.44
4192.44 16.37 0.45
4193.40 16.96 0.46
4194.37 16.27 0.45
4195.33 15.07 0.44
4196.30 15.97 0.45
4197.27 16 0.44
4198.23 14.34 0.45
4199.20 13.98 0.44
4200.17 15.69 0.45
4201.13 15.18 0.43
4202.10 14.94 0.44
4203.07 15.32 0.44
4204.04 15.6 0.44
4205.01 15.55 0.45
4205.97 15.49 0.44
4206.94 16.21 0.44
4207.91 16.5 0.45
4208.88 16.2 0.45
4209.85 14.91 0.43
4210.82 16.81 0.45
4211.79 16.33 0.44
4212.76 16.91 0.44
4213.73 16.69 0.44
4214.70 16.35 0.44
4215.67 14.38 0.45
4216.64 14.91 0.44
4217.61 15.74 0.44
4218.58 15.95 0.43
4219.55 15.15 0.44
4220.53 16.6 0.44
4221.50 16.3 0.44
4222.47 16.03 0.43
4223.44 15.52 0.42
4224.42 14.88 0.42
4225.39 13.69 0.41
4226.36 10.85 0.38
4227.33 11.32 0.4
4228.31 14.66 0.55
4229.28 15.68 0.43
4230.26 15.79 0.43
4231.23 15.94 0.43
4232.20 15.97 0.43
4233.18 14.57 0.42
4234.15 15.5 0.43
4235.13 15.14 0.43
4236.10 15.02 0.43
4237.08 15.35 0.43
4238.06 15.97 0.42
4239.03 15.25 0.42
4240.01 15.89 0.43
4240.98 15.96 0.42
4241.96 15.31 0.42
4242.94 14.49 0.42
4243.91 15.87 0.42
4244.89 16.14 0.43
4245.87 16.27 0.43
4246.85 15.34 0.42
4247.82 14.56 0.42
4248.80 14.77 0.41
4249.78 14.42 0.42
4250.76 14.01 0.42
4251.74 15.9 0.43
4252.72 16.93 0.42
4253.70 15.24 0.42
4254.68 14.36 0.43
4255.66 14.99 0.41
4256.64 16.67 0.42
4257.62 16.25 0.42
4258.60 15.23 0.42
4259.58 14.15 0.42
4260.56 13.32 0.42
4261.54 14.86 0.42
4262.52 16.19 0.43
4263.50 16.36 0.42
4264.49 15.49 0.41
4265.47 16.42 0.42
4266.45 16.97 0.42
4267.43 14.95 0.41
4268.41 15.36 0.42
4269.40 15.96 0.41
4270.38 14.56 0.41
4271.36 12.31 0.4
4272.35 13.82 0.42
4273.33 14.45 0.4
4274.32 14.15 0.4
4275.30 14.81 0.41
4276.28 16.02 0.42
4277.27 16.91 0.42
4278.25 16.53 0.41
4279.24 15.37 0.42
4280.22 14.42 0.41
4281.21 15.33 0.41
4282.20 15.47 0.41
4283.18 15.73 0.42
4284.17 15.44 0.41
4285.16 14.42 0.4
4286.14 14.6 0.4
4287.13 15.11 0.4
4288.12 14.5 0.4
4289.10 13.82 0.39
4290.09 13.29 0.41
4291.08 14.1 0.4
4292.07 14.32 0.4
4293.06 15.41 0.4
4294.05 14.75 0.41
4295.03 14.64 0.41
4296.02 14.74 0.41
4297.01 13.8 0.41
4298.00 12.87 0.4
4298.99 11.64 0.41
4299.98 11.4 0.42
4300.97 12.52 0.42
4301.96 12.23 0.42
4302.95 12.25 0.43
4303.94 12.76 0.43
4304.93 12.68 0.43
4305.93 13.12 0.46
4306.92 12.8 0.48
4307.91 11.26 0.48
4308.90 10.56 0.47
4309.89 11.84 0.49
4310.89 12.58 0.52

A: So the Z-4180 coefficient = 2.12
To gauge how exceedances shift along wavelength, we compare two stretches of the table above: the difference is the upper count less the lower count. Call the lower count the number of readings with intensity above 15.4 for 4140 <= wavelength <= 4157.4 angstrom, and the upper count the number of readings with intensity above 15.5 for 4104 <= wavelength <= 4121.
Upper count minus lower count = -2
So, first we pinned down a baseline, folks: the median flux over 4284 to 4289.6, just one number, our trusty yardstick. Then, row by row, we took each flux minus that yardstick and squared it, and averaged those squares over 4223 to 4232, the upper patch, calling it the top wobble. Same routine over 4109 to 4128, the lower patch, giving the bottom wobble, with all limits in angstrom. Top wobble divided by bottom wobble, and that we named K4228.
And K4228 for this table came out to 1.1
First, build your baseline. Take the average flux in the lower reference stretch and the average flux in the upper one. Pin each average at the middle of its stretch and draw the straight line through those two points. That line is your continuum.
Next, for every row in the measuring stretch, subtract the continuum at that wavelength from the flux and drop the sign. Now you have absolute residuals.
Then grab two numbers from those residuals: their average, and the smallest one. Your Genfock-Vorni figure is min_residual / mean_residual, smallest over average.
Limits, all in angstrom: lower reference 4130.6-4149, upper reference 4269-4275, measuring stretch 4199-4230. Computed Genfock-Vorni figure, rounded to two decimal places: 0.00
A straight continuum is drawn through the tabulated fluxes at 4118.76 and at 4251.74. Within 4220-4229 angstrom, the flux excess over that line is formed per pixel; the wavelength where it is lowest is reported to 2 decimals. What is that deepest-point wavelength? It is 4226.36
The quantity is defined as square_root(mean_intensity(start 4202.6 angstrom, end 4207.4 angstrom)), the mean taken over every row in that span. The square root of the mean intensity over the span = 3.95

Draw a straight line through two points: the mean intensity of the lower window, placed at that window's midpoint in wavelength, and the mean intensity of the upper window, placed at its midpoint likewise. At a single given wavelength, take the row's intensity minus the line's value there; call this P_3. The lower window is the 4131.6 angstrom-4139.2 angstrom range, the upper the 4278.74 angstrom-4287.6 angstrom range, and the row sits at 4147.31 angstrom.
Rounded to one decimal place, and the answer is 1.1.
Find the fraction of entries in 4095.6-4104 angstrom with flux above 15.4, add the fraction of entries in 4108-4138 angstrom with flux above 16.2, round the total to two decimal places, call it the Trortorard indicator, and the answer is 0.39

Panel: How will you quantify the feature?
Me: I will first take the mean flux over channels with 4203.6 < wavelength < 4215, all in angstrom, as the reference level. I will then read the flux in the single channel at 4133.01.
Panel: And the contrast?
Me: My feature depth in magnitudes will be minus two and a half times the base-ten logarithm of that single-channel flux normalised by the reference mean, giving 0.06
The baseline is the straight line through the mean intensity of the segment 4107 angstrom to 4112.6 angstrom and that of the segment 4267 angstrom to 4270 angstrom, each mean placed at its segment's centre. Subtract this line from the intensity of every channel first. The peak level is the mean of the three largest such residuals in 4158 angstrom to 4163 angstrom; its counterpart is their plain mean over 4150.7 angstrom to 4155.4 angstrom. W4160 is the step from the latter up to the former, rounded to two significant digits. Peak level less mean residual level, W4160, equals 0.48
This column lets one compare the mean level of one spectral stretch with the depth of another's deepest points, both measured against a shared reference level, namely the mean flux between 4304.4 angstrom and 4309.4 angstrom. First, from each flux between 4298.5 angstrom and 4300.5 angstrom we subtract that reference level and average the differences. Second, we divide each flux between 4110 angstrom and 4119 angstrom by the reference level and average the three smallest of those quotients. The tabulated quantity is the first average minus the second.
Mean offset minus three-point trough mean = -1.9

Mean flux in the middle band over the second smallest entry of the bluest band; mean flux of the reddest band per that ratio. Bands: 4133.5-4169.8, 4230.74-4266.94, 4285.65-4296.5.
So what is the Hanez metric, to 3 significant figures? 13.9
